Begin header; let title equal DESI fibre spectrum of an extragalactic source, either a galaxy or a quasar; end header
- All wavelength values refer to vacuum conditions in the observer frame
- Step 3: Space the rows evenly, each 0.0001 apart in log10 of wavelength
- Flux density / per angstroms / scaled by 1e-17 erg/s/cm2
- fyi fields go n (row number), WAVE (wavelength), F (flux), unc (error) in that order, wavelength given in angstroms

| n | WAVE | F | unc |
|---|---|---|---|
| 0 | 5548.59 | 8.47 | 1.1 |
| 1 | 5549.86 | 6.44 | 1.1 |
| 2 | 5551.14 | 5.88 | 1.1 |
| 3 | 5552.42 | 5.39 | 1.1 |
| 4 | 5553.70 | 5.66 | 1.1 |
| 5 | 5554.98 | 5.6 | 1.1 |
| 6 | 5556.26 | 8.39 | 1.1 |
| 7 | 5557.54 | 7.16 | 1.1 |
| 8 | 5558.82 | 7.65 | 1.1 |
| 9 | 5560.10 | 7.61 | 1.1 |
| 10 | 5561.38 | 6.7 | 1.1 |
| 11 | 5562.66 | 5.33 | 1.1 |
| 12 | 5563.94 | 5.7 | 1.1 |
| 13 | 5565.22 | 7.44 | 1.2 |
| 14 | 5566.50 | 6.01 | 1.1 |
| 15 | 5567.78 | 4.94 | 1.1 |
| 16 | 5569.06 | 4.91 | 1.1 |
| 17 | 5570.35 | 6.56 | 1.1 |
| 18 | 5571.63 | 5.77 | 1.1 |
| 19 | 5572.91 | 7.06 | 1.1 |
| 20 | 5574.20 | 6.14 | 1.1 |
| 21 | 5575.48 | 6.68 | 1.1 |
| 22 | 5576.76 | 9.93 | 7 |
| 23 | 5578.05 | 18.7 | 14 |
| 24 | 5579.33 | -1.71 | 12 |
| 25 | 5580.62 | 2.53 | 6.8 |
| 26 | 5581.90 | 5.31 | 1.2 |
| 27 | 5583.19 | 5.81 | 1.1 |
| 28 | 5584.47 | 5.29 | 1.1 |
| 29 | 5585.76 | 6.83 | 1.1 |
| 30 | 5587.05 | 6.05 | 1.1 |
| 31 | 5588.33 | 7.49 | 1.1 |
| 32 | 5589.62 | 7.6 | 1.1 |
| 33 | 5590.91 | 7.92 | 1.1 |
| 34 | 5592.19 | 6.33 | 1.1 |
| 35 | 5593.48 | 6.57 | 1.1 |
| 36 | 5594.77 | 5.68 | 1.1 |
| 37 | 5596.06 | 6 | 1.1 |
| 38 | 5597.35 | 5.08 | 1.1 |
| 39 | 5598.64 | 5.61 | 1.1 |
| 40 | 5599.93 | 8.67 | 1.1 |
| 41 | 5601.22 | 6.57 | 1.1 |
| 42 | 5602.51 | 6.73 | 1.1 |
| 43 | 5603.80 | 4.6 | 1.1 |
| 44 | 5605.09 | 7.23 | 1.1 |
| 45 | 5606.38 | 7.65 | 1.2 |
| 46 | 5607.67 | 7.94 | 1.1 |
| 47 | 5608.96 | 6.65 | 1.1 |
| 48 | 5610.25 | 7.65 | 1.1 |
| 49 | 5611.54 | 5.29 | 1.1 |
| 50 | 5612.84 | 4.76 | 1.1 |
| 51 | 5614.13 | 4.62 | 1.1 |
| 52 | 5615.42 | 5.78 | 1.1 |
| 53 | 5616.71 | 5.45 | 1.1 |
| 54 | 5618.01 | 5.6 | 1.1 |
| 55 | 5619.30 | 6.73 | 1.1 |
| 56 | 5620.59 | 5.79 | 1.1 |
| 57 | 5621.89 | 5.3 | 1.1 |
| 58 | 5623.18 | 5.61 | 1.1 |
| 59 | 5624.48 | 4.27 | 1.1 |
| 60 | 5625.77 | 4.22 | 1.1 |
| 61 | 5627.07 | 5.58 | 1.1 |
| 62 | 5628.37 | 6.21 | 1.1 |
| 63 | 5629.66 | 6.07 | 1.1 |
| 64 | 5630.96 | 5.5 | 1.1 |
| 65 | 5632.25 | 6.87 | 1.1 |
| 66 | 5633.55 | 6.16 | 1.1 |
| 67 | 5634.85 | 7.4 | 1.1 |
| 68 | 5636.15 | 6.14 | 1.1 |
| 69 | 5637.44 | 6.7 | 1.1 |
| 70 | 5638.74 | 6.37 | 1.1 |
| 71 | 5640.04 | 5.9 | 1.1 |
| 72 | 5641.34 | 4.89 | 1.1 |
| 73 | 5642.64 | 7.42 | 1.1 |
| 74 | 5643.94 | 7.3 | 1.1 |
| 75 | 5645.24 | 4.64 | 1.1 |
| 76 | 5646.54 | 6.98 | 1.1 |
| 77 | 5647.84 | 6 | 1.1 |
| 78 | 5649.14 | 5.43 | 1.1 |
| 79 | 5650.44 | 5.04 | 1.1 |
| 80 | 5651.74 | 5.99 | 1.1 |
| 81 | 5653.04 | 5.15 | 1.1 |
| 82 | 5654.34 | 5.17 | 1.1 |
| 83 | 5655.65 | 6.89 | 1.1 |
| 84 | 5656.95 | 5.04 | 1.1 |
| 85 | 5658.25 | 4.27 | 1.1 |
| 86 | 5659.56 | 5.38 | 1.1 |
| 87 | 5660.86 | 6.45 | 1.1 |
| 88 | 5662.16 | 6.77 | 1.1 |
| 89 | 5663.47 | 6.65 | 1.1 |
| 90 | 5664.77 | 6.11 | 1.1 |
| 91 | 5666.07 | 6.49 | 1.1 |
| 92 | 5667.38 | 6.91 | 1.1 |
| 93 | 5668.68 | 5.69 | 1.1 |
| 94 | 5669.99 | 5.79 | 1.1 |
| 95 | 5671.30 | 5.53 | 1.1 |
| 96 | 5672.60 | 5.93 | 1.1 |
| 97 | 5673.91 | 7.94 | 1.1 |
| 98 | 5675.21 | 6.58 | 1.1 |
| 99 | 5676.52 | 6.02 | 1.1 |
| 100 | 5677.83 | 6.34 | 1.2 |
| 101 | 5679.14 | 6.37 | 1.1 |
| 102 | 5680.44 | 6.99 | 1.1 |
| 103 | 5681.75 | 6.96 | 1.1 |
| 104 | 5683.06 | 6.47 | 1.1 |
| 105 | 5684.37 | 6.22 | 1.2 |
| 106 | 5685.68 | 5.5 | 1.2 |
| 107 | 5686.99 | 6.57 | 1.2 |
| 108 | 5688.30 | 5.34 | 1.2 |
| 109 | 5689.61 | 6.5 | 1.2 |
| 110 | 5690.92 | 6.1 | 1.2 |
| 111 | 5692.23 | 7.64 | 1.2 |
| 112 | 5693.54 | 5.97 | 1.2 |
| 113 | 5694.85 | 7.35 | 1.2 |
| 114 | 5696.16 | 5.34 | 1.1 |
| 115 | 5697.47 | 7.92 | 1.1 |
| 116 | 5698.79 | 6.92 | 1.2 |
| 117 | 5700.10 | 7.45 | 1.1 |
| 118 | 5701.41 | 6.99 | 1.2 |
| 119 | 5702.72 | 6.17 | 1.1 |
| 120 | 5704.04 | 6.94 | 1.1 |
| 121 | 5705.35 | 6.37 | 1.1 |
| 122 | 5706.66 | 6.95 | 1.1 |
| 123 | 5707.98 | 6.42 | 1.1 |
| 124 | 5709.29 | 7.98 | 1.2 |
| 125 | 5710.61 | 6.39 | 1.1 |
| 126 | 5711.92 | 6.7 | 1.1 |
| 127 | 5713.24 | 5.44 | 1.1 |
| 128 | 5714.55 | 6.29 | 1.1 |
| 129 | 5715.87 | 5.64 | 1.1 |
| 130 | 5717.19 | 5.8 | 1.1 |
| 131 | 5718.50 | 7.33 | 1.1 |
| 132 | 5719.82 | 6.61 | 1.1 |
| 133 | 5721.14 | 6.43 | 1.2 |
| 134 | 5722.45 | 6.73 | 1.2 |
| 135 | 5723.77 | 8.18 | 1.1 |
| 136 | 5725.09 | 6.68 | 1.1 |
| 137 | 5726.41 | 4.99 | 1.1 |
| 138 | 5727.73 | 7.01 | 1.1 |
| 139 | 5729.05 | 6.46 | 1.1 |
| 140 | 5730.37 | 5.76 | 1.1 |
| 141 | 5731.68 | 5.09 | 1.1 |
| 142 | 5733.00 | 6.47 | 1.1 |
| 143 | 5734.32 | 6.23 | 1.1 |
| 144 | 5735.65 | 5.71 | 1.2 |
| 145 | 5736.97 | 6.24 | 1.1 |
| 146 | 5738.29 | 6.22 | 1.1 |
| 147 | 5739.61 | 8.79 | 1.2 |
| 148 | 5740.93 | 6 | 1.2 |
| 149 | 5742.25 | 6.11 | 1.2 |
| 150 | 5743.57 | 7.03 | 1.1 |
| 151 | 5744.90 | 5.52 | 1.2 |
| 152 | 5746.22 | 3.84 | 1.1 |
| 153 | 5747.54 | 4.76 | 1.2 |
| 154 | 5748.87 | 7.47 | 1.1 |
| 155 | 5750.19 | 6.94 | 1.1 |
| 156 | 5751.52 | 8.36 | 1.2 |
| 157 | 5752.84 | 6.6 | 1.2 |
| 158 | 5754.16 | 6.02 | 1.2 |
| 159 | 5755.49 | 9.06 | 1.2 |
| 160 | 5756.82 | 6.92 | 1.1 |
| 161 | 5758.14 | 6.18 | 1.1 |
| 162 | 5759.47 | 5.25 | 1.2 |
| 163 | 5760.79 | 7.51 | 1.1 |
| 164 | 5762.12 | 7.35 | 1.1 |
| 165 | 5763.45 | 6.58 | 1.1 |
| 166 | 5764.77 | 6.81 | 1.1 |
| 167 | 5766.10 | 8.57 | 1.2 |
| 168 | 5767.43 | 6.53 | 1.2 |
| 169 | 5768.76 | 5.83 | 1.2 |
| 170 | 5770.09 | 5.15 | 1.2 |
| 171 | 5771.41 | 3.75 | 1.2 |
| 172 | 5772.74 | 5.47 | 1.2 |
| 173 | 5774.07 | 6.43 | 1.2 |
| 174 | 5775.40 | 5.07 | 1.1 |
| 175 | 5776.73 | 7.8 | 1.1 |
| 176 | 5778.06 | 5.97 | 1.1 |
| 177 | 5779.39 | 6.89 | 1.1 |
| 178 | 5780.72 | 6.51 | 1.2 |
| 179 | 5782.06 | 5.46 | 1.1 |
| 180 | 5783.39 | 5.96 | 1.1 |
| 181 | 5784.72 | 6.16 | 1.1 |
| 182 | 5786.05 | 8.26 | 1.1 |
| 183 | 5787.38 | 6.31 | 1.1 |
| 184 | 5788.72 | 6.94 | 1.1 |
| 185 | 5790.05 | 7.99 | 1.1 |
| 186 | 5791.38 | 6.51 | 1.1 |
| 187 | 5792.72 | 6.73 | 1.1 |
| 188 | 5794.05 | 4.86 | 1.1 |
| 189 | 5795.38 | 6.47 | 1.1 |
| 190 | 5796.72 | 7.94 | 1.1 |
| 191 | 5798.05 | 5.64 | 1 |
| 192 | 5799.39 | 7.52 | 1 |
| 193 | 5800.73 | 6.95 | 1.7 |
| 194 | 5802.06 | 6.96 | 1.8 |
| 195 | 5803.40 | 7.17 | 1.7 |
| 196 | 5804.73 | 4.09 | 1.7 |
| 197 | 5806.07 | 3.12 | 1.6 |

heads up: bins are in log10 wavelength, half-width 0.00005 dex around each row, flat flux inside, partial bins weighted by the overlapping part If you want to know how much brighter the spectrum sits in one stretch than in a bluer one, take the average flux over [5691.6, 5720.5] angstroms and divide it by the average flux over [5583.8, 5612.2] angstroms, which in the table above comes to 1.01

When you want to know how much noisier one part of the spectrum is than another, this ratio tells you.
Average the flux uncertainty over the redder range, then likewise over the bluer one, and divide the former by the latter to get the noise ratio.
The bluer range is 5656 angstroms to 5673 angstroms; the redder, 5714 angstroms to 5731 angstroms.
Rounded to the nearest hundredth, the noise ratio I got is 1.01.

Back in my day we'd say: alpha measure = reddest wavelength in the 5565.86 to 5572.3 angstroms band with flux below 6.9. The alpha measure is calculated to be 5571.63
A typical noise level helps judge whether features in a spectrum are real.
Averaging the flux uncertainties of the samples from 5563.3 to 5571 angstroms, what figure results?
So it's 1.12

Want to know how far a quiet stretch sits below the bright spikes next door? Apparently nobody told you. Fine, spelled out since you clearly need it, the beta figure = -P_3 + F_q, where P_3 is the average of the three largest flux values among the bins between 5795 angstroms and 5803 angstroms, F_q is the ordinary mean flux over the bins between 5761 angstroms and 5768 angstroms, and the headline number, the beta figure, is -0.3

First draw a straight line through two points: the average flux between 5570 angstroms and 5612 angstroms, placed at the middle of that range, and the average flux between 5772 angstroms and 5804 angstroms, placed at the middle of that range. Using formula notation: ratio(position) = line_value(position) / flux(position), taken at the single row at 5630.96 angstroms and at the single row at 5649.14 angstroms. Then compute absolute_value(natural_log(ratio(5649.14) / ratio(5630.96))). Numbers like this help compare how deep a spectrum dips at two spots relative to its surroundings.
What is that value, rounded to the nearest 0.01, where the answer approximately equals 0.01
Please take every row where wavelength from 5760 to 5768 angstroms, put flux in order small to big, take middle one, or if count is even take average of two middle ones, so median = 7.1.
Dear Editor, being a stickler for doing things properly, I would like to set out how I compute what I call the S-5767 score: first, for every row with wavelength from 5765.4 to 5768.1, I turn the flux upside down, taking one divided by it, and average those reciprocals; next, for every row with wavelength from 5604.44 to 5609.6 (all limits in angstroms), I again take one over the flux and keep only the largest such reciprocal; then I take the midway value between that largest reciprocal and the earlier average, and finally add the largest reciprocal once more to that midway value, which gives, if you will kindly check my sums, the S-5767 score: 0.293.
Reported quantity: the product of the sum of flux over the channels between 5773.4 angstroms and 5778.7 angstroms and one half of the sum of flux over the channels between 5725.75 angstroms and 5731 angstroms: 306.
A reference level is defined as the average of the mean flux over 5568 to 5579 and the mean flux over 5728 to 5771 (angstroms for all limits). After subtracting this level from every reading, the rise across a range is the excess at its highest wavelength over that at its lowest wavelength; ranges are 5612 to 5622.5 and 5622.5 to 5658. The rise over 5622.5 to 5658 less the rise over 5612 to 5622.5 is -1.1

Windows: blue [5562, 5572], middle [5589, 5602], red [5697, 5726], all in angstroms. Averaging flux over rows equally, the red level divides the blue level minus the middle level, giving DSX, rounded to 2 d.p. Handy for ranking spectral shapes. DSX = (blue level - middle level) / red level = -0.11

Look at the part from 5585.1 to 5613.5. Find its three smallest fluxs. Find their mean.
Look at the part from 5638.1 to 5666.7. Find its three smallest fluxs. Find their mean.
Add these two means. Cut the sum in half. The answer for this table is 4.7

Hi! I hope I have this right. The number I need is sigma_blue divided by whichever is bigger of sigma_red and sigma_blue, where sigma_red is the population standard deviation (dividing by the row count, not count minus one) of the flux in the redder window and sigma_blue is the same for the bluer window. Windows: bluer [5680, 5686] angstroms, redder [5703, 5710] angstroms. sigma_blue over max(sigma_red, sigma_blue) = 0.95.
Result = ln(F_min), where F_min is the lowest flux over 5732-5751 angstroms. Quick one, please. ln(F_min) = 1.35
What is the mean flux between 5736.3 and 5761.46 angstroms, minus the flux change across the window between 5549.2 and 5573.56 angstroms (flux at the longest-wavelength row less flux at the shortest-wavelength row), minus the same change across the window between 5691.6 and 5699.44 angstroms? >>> 6.7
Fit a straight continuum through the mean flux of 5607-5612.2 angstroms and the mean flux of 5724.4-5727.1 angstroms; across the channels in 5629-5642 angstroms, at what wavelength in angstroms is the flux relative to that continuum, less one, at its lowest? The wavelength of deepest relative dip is 5641.34 angstroms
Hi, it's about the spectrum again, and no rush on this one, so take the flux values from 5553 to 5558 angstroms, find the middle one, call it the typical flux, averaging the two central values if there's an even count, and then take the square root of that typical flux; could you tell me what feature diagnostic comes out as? 2.53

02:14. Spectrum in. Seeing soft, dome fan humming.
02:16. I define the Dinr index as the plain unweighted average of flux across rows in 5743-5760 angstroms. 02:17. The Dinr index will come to 6.46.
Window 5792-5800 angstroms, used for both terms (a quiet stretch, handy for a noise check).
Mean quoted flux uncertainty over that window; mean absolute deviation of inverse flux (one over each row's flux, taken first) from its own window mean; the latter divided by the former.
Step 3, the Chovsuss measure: 0.021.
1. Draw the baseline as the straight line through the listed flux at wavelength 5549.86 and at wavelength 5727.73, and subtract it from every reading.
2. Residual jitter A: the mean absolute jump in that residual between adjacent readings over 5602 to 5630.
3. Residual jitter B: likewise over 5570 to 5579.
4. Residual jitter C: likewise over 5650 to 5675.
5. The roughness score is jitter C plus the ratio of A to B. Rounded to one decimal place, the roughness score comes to 1.1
